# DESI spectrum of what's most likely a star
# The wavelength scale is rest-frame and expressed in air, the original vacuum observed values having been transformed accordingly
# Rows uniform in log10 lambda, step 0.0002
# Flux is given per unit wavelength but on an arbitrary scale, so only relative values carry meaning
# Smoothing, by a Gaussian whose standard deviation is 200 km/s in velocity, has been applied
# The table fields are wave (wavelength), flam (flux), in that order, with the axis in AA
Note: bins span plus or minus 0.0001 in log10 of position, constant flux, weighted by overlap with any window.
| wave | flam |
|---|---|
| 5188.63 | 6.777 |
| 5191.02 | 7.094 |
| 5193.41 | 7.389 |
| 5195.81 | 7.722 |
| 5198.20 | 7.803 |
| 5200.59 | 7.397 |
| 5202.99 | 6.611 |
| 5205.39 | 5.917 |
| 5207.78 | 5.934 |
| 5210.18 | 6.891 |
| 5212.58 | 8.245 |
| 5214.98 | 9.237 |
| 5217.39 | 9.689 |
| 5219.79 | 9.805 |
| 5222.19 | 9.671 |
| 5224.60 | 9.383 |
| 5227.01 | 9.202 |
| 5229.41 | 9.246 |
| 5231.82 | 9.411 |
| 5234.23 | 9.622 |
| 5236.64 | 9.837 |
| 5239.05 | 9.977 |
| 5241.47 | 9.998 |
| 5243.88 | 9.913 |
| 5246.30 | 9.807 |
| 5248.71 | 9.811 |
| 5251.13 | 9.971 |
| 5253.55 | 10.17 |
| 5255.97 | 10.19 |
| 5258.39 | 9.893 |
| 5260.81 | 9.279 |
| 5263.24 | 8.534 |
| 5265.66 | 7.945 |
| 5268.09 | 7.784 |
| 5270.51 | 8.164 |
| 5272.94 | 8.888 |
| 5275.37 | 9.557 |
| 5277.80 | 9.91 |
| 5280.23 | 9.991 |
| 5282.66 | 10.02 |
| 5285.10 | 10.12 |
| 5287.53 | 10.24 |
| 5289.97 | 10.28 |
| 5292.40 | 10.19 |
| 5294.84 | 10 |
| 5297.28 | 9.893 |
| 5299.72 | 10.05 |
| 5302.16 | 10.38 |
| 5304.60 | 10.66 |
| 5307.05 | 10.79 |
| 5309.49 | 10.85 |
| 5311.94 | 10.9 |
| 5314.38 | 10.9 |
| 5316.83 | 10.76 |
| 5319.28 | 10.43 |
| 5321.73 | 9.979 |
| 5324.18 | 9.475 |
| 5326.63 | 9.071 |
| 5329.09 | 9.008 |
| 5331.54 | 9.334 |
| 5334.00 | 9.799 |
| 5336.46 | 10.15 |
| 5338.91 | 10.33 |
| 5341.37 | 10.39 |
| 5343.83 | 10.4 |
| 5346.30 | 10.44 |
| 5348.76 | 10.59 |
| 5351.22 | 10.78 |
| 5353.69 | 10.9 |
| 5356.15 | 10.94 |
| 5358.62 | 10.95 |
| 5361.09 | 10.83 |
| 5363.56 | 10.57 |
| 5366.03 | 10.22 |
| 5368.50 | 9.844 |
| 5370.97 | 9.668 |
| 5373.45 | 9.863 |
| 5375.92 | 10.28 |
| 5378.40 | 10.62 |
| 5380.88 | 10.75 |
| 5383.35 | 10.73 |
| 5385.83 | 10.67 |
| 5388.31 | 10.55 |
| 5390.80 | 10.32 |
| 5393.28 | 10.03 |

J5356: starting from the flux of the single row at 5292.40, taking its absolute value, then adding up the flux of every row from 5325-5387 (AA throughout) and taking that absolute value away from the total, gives 247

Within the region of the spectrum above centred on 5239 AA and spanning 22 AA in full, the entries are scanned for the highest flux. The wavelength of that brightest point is 5241.47 AA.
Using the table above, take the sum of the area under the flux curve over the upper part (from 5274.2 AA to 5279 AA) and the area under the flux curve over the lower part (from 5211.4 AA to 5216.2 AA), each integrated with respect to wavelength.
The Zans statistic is 89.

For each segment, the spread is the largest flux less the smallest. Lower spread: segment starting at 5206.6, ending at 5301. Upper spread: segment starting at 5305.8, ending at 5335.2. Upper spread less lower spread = -2.5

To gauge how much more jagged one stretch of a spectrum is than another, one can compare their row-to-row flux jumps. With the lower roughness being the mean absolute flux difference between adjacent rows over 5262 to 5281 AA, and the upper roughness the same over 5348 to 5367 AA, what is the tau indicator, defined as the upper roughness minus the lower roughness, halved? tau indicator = -0.13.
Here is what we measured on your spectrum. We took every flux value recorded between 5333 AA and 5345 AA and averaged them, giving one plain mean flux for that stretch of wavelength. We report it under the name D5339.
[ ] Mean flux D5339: 10.2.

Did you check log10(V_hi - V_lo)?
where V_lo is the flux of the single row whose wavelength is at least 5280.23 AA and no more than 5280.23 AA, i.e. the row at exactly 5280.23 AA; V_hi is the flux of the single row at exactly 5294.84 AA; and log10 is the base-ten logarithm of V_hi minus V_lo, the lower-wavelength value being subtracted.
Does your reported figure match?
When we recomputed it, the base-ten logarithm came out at -2.0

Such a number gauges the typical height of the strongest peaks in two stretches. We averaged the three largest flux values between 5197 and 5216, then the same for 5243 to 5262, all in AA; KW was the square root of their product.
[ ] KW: 9.2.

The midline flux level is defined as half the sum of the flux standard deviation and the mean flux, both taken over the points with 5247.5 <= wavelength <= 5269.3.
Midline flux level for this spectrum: 5.1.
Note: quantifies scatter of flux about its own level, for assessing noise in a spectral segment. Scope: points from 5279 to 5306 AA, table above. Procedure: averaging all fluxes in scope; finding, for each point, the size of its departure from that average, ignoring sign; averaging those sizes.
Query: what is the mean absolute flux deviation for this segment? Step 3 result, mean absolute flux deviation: 0.2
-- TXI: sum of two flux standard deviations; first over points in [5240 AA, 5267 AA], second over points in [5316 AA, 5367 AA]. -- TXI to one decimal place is 1.3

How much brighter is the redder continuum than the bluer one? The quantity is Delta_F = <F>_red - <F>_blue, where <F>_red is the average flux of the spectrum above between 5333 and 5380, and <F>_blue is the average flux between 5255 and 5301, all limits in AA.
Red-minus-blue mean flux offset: 0.88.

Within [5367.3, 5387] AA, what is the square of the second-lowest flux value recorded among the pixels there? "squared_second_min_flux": 97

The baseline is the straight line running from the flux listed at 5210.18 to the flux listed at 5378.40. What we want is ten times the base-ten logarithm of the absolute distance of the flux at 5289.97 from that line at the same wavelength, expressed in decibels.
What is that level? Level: 2.1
